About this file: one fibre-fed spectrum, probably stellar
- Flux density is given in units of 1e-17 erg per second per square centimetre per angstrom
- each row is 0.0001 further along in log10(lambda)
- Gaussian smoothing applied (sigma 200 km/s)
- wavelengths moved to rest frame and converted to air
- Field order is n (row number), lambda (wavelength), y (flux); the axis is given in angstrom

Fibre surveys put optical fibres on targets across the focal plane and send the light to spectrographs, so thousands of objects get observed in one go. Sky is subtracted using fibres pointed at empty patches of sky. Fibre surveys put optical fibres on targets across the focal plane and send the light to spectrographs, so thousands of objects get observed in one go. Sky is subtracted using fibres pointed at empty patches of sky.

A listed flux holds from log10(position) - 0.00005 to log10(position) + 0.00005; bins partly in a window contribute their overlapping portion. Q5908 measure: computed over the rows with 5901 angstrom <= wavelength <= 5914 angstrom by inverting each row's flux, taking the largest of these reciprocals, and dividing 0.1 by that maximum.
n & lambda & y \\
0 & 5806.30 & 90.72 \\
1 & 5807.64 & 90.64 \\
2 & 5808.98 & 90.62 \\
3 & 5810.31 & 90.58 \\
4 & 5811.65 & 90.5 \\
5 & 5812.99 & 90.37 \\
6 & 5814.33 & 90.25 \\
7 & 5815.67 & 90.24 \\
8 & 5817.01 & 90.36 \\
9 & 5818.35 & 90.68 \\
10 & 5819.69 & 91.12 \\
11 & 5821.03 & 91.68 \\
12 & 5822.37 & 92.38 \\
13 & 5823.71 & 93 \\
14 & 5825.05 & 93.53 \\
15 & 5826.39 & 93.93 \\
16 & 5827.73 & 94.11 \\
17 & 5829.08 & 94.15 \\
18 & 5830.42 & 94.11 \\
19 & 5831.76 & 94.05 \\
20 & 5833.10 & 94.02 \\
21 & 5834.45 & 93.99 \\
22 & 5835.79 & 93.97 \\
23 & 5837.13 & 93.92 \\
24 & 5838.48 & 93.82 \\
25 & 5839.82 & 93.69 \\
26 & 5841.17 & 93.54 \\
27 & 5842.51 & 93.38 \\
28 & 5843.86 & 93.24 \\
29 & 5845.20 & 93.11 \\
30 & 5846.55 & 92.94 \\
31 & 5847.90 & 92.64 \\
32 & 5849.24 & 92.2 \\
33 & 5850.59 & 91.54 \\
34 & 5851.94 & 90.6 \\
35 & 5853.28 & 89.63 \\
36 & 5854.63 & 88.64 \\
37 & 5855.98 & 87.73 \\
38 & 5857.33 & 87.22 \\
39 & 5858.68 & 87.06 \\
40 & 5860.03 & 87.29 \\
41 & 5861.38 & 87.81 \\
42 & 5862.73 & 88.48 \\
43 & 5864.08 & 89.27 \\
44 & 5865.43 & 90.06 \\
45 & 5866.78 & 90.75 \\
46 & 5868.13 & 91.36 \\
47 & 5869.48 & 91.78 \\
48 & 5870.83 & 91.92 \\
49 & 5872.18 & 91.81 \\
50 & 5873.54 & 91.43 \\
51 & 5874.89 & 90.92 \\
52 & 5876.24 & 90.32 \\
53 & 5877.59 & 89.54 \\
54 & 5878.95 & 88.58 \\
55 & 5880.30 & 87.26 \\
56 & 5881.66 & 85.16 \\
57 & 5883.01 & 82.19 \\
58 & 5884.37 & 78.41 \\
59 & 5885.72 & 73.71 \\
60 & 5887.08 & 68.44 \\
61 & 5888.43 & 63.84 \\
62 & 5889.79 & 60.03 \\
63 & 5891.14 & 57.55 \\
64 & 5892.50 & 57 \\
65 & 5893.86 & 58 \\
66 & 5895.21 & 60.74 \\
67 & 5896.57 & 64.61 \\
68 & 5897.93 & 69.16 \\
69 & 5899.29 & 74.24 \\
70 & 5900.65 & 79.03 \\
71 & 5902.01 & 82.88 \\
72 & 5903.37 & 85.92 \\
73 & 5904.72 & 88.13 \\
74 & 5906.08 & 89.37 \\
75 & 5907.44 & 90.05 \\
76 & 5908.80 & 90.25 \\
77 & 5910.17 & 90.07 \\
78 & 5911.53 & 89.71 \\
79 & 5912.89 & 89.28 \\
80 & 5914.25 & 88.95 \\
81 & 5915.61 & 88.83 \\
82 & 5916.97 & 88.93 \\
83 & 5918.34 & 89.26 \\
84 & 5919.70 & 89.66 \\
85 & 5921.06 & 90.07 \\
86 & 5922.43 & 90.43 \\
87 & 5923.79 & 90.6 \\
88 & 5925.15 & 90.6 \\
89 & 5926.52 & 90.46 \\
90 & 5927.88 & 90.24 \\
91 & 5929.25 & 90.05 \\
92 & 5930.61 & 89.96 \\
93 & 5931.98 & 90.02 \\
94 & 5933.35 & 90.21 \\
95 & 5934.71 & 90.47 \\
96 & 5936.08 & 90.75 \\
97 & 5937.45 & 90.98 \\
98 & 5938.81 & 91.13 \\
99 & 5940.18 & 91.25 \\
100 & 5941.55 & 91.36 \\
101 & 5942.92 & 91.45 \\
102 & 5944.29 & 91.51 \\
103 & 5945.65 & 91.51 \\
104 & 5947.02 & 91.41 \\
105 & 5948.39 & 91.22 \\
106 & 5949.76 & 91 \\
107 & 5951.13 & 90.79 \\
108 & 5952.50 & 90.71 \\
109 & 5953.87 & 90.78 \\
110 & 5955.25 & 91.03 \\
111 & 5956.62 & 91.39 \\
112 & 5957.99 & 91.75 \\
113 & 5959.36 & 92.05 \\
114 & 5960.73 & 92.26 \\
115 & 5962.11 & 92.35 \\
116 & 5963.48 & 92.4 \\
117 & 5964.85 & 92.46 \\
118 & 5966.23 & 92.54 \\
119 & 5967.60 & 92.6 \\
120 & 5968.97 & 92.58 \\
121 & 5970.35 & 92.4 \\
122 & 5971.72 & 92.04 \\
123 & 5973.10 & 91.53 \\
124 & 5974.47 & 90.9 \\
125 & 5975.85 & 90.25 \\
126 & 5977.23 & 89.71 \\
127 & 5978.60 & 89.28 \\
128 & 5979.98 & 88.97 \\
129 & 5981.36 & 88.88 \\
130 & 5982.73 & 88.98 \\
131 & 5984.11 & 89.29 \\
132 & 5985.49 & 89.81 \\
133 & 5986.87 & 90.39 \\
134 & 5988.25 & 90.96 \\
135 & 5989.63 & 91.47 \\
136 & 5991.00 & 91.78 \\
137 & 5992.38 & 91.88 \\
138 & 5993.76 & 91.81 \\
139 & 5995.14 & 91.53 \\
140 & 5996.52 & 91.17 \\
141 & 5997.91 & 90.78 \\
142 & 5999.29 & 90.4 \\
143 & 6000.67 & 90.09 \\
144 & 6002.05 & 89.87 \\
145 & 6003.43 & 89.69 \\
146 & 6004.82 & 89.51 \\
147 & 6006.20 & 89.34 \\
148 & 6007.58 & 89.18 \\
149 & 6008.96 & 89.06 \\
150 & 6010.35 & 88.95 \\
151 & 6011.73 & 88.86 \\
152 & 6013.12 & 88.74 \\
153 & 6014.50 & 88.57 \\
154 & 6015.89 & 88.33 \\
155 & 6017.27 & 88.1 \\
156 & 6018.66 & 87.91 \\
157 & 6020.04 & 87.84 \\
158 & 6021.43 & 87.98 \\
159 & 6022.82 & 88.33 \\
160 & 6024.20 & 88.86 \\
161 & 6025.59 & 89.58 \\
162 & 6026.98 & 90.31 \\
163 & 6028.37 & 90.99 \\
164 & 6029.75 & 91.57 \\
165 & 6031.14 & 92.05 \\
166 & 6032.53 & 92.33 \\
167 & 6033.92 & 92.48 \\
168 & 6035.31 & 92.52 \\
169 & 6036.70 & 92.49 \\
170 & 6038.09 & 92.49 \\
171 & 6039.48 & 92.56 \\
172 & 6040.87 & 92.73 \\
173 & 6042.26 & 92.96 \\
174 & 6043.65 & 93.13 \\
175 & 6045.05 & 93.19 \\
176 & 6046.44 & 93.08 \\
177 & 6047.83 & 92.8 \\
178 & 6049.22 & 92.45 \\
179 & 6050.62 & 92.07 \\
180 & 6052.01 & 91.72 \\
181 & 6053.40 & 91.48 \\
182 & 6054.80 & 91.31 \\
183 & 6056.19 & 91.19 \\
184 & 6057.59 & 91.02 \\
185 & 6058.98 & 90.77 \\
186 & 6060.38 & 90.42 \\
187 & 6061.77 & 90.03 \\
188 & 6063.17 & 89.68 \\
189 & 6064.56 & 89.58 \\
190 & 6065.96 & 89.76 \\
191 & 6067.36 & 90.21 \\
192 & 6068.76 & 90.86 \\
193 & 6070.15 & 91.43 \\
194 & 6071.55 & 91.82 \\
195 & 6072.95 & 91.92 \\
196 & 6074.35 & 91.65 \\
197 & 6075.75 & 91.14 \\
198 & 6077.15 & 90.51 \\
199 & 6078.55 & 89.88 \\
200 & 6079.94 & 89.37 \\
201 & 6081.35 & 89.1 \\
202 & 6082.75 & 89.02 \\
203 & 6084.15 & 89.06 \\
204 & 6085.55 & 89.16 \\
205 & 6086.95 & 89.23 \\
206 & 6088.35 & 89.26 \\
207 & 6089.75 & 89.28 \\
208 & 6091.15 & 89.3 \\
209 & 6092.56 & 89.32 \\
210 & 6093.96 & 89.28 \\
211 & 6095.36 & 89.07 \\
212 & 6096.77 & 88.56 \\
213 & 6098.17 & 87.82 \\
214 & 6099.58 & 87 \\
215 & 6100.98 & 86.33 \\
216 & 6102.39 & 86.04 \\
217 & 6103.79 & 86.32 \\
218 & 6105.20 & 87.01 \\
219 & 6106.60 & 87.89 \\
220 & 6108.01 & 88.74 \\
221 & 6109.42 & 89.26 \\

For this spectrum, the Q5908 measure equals 8.29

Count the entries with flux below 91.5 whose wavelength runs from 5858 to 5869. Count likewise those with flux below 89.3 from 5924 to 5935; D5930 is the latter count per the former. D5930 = 0.0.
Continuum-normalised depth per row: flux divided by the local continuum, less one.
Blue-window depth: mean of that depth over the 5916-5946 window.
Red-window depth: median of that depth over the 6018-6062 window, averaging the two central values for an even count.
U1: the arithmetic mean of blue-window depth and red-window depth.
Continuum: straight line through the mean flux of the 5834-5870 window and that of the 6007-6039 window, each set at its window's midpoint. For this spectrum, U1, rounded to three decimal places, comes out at 0.010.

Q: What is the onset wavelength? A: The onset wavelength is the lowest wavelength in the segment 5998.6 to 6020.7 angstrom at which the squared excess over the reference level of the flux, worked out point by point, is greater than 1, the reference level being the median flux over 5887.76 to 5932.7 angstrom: 5999.29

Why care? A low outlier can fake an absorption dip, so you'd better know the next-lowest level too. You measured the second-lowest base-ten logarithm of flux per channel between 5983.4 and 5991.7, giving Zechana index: 1.95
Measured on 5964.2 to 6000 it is 1.95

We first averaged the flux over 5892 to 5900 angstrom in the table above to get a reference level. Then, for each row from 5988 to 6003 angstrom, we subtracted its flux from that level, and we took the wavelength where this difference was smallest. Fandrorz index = 5992.38 angstrom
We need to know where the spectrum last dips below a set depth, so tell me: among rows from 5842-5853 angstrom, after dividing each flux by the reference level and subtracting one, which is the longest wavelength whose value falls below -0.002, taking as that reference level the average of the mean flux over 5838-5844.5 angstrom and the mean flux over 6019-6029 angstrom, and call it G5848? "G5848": 5851.94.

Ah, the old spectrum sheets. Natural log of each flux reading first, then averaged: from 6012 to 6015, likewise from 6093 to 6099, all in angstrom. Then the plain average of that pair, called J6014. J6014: 4.48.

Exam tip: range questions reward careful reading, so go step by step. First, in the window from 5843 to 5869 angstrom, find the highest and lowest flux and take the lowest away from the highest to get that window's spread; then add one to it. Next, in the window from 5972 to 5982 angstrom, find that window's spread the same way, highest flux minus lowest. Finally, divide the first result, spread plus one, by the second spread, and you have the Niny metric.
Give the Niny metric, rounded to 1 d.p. 2.7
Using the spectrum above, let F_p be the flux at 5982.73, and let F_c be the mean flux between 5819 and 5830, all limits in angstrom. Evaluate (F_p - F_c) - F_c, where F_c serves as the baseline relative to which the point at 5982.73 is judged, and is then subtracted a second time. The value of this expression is -97.0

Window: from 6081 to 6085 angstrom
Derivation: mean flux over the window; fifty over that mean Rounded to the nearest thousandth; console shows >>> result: 0.561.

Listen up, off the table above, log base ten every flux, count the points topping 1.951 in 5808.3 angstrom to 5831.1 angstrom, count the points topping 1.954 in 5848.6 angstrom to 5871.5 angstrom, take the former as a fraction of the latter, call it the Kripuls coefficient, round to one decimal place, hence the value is 2.1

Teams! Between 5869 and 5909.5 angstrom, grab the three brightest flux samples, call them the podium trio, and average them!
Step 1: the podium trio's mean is 91.8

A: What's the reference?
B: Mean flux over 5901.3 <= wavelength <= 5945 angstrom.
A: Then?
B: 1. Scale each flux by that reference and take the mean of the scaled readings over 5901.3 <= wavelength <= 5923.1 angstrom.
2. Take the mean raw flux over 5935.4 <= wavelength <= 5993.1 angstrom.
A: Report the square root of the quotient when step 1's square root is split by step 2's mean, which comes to 0.104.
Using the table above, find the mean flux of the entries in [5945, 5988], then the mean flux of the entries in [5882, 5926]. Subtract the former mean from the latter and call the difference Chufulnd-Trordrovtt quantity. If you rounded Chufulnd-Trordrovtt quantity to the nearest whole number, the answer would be -11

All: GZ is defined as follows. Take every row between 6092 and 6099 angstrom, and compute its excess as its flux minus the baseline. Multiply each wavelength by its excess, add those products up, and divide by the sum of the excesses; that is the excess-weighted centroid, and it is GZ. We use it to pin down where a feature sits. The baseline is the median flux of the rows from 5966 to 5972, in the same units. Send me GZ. 6095.6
